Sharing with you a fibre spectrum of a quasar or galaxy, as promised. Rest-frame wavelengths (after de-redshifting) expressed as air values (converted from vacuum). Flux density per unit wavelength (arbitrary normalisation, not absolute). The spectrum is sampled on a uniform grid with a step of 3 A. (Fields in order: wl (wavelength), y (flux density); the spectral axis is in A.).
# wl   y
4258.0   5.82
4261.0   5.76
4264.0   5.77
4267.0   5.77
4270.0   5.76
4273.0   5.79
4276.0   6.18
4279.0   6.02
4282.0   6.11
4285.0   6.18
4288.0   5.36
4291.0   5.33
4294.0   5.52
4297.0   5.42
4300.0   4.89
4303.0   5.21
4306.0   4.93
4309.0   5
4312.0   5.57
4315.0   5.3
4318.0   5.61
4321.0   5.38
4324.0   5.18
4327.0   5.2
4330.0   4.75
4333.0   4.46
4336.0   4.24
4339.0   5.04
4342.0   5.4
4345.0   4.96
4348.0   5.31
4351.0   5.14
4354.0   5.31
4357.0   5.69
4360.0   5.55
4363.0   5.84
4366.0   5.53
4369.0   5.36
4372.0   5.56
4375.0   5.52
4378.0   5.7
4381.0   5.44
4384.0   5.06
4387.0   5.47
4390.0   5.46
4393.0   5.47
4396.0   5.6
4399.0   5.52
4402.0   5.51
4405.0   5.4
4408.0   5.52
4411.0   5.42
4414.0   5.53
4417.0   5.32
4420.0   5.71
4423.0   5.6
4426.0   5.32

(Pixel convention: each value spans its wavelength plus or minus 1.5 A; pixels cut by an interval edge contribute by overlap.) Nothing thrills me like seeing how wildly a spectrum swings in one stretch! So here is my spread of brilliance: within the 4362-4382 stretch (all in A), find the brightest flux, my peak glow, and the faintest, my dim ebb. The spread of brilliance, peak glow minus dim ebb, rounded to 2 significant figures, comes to 0.48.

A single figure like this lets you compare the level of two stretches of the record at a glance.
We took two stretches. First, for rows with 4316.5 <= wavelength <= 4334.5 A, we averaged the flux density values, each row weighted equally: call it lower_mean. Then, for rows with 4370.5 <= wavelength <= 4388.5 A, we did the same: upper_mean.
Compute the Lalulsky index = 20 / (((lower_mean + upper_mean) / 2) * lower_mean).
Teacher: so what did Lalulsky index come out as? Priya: 0.74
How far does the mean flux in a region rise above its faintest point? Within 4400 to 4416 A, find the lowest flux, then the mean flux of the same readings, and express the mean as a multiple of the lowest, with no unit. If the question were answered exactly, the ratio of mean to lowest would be 1.01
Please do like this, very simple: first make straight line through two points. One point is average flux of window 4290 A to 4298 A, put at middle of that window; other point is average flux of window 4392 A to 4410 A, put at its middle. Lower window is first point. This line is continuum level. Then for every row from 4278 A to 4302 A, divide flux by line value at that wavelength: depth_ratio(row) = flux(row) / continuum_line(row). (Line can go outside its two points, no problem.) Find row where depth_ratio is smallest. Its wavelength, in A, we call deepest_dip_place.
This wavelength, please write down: 4300.0 A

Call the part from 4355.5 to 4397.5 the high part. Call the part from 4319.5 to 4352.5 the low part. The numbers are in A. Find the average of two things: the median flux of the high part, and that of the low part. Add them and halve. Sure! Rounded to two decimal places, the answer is 5.33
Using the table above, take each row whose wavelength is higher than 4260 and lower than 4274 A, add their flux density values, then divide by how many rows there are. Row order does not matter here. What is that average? 5.8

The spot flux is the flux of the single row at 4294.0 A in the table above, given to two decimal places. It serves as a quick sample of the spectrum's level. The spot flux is 5.52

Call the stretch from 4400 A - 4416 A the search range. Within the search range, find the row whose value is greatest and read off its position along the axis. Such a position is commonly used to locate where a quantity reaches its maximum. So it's 4414.0 A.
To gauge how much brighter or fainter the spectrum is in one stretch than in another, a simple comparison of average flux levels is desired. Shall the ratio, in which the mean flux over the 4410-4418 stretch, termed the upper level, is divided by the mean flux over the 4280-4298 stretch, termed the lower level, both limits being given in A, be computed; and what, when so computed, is 0.96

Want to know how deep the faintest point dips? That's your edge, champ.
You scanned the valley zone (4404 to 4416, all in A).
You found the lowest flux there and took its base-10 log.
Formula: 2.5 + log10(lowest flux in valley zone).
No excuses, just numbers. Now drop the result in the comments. 3.23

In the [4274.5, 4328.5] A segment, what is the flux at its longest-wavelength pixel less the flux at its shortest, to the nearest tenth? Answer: -1.0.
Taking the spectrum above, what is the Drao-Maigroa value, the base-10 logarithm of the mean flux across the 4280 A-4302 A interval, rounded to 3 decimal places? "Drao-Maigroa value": 0.744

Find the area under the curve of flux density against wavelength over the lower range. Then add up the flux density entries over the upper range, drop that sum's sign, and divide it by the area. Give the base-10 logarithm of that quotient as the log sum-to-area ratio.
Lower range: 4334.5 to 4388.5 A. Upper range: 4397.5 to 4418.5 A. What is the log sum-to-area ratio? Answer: -0.88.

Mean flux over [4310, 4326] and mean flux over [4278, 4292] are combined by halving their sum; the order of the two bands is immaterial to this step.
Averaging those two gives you 5.6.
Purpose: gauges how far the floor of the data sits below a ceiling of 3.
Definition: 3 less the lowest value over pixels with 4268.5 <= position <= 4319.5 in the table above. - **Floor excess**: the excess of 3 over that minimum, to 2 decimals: -1.89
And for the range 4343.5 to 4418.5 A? -1.96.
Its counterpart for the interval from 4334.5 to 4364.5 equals -1.24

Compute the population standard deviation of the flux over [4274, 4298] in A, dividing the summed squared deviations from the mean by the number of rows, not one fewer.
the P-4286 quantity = 0.36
